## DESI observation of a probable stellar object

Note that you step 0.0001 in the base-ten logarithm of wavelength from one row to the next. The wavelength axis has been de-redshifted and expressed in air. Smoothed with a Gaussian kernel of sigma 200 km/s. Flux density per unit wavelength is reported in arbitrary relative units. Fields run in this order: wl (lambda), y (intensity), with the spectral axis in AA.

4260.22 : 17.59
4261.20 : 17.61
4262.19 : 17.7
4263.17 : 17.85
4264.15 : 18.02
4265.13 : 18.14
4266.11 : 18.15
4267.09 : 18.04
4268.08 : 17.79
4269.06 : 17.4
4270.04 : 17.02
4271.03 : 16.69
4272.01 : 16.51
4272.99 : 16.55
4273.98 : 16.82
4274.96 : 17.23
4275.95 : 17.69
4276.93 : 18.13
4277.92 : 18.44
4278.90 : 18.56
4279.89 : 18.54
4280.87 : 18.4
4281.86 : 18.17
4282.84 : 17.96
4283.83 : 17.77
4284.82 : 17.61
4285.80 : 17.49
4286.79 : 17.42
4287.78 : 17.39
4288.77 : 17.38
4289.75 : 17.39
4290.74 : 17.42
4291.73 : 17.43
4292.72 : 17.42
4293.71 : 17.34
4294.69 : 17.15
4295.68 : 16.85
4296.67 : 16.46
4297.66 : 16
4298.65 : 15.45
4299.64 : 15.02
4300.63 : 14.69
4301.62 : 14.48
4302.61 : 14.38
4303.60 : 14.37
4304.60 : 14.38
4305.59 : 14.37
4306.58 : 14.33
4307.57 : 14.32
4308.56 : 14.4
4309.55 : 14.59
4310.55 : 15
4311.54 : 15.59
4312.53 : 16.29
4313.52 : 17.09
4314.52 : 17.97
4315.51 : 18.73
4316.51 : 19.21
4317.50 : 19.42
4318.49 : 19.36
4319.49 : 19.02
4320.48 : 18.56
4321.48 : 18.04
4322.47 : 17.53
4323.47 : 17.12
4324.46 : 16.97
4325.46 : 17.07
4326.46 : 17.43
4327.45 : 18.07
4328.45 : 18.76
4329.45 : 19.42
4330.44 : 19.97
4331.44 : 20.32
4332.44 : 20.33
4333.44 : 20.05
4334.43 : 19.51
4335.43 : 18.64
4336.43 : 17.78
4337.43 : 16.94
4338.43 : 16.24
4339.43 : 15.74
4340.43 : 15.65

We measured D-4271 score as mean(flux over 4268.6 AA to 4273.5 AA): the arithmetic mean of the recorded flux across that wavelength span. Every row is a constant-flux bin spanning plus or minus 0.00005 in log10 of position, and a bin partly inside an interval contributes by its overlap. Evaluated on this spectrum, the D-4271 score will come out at 16.8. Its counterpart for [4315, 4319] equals 19.2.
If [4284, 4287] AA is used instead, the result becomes 17.5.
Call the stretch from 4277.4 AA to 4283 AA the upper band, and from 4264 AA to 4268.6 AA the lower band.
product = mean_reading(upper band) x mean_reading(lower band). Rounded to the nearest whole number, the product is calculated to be 331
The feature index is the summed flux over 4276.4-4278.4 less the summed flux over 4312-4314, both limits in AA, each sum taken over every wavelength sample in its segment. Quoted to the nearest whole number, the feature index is 3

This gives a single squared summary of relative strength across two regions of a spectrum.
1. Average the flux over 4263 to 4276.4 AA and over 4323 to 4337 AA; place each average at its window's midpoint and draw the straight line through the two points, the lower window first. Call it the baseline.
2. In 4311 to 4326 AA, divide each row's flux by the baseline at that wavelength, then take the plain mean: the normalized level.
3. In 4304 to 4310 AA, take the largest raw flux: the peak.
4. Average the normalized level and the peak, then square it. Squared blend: 61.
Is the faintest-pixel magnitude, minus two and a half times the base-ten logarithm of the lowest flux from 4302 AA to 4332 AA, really -2.89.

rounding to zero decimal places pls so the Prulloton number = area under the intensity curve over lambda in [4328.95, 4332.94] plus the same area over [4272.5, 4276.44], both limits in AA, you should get 147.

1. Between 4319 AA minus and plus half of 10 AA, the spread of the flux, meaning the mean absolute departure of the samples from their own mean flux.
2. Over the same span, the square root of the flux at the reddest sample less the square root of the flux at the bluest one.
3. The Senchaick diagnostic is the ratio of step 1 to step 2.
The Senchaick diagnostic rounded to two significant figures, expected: -6.6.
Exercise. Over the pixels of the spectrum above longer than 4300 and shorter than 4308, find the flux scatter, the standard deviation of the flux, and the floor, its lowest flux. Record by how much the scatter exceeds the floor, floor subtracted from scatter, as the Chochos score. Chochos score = -14.2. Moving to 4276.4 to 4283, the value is -17.7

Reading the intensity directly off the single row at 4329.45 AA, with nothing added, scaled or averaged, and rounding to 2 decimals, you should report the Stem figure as 19.42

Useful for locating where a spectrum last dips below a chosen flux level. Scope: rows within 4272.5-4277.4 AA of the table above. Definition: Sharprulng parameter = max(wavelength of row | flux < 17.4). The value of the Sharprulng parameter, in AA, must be 4274.96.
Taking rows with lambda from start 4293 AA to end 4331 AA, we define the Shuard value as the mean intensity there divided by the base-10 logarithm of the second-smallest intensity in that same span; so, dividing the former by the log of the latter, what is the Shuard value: 14.5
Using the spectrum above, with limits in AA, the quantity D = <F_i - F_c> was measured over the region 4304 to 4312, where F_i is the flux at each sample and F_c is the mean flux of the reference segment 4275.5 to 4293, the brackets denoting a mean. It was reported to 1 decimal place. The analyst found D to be -3.2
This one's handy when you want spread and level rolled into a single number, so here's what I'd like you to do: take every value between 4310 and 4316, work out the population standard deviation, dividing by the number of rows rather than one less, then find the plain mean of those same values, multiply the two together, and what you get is 22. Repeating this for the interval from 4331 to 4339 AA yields 28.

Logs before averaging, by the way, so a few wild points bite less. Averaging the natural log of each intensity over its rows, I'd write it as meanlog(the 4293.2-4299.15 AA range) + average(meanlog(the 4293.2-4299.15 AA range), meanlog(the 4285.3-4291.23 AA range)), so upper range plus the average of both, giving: 5.64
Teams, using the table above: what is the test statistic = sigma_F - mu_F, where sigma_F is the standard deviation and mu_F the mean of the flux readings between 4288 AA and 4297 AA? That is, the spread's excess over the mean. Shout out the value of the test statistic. -16.9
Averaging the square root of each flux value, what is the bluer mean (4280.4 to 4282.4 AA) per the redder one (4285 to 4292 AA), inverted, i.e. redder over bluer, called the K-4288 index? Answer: 0.98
